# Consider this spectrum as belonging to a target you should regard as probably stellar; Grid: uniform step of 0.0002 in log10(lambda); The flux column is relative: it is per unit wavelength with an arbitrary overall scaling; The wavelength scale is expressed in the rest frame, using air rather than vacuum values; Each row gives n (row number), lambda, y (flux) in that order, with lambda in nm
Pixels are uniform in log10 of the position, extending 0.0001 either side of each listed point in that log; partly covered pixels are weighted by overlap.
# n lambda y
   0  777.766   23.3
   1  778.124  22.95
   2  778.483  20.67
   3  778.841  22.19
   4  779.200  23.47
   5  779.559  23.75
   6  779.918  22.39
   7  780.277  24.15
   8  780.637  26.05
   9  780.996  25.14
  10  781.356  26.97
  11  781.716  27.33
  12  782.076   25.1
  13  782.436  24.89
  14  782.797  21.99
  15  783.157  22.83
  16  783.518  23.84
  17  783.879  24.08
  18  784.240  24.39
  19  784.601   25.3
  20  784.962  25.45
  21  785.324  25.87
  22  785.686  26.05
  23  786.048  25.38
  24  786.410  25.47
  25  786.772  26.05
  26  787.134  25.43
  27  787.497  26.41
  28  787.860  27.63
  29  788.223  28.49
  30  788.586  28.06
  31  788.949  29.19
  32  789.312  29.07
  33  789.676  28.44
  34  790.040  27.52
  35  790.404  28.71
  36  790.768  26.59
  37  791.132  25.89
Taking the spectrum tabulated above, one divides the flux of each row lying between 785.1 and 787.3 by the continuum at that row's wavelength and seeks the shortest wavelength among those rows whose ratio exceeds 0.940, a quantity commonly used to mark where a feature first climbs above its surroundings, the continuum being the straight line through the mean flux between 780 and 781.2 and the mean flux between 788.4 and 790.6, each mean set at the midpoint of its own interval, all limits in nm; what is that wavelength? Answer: 785.324 nm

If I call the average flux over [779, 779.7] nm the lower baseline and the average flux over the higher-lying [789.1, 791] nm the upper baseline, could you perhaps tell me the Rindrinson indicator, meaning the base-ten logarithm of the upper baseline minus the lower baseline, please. 0.65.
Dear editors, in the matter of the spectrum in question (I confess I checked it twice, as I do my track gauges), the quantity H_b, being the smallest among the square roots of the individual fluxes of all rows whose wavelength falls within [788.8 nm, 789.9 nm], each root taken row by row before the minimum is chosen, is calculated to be 5.33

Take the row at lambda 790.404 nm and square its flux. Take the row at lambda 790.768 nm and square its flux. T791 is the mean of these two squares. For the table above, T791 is 766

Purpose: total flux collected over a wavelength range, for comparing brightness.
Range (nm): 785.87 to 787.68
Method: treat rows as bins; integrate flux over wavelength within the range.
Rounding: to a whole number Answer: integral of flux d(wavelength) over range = 47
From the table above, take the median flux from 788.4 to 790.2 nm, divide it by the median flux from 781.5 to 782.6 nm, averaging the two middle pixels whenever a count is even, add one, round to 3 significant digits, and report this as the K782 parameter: 2.13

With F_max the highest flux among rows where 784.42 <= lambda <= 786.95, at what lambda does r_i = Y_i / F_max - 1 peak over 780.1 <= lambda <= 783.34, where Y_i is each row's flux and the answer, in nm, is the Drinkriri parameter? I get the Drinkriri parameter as 781.716 nm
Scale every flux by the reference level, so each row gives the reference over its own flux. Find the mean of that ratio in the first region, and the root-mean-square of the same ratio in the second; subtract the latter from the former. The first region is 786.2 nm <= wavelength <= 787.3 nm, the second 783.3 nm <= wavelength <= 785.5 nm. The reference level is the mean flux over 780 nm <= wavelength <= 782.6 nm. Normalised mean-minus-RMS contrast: -0.03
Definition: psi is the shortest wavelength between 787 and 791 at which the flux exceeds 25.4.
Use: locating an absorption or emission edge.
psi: 787.134 nm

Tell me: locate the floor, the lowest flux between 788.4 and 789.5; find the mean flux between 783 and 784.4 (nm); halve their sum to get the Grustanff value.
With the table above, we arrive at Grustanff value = 25.9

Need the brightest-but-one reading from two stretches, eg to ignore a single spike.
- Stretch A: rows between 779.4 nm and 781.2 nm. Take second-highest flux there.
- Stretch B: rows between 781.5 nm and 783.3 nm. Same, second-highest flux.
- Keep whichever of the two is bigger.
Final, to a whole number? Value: 25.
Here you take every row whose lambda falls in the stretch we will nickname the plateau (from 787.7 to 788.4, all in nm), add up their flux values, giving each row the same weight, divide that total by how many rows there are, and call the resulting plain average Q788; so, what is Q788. 28.1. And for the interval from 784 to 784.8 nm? 24.8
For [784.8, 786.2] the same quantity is 25.7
